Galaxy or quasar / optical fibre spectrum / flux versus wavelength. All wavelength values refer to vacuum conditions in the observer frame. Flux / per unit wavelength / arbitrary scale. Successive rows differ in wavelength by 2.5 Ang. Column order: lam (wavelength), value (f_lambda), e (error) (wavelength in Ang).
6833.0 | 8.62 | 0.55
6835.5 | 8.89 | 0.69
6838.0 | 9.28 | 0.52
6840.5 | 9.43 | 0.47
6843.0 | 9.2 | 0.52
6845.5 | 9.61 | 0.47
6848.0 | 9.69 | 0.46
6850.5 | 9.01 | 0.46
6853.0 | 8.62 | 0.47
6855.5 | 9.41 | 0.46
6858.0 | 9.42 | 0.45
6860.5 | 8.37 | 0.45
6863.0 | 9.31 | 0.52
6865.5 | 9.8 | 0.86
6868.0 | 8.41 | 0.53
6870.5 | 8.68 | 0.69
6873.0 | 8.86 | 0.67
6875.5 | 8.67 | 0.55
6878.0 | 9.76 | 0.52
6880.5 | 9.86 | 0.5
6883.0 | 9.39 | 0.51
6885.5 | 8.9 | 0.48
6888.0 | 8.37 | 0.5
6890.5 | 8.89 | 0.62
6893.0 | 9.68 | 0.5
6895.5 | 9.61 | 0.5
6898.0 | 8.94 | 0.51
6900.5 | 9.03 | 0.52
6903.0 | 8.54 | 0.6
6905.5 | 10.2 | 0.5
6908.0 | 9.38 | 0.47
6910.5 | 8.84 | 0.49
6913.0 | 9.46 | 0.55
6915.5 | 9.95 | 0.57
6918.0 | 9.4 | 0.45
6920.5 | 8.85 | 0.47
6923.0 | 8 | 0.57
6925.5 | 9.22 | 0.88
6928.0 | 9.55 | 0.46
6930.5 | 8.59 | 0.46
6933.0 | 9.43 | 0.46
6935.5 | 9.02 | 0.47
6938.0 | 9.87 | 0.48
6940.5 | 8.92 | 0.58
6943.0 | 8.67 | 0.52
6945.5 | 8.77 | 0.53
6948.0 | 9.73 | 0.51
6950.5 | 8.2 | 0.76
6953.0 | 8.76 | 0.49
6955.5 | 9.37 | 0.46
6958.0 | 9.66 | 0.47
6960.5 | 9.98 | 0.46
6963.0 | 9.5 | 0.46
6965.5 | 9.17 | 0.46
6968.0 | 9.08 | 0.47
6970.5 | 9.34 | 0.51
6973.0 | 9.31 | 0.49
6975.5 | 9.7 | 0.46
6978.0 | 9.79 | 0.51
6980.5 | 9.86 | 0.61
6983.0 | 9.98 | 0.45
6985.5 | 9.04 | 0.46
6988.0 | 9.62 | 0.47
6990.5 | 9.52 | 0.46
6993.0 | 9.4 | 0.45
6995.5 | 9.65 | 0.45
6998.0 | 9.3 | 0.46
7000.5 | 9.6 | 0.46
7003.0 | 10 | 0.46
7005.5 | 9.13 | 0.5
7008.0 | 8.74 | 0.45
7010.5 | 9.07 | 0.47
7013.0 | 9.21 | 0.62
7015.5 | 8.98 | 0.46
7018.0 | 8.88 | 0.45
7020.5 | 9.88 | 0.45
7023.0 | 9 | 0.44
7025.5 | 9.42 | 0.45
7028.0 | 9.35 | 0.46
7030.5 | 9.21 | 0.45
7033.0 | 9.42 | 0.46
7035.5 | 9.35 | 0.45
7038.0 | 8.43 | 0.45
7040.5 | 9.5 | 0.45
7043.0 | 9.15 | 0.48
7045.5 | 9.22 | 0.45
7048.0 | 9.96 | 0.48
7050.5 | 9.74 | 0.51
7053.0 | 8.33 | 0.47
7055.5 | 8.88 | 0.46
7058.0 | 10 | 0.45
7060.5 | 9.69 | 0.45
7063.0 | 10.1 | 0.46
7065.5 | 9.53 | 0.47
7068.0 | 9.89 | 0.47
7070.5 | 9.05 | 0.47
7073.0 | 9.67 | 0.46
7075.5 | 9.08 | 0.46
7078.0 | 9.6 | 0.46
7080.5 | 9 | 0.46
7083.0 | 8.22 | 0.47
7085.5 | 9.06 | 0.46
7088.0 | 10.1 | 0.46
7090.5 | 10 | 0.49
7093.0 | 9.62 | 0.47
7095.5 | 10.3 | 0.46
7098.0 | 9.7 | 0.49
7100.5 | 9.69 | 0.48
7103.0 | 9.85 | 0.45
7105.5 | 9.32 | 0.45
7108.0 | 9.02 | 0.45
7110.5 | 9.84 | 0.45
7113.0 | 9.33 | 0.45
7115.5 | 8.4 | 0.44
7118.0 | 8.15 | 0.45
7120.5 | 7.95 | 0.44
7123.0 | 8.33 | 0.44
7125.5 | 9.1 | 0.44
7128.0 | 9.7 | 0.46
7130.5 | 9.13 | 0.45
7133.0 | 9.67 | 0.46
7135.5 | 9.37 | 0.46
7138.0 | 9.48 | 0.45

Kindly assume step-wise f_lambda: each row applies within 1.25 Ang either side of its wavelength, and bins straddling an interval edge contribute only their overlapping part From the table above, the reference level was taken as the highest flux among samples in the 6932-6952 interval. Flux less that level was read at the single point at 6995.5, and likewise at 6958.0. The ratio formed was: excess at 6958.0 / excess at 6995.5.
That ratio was 1.0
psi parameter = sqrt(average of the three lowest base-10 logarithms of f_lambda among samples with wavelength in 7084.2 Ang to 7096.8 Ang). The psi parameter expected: 0.990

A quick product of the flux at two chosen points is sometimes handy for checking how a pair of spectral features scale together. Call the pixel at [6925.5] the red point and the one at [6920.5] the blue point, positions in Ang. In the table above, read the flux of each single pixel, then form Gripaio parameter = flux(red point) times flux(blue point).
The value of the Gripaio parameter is 82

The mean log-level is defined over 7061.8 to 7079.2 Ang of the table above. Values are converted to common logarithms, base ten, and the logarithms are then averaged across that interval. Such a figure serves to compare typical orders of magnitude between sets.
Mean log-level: 0.980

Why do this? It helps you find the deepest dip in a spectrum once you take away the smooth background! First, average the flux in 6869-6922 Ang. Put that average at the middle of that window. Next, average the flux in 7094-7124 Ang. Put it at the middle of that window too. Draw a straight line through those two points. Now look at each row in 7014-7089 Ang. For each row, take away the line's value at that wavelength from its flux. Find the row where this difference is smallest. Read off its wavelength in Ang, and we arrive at 7083.0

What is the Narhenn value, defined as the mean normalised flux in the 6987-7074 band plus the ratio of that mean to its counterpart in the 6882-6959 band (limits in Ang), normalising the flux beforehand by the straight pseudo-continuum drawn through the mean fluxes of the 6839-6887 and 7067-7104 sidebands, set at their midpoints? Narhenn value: 2.00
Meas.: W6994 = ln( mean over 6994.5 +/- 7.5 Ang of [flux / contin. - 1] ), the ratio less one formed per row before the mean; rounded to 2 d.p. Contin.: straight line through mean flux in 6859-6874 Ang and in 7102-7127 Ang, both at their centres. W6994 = -2.70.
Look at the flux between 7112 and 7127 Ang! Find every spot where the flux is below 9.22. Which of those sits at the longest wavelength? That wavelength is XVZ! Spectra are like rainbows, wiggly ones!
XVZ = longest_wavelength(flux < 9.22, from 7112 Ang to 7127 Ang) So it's 7125.5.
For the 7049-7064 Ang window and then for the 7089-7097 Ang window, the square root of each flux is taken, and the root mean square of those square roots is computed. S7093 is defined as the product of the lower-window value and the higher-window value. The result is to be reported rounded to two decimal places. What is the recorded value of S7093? 9.71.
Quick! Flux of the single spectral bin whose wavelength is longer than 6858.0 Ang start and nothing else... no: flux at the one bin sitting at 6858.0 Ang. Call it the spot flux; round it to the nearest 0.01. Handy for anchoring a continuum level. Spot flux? 9.42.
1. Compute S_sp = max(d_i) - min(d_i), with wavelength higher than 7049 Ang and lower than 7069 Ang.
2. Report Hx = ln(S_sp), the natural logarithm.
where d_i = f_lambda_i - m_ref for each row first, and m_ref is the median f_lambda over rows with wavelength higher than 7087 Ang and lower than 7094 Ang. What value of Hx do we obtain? 0.57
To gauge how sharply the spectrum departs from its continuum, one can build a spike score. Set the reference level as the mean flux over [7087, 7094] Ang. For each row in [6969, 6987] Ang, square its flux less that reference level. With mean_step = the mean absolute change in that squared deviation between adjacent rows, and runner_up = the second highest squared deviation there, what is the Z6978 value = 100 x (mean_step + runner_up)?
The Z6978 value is 55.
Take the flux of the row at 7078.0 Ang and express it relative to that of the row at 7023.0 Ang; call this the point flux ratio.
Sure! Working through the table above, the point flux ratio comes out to 1.07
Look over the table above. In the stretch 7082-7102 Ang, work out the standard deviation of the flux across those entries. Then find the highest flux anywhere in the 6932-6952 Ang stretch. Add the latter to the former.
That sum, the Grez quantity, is 10.5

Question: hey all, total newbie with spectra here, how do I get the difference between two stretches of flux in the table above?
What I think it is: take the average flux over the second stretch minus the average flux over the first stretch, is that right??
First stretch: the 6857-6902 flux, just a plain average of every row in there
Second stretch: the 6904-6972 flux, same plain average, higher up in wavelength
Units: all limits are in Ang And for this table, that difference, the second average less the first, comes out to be 0.11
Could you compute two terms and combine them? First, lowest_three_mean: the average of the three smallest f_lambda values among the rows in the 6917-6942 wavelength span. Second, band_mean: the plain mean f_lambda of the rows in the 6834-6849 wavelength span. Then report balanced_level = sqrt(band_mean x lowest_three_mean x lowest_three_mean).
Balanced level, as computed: 25.9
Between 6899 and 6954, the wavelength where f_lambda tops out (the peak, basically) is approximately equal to 6905.5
